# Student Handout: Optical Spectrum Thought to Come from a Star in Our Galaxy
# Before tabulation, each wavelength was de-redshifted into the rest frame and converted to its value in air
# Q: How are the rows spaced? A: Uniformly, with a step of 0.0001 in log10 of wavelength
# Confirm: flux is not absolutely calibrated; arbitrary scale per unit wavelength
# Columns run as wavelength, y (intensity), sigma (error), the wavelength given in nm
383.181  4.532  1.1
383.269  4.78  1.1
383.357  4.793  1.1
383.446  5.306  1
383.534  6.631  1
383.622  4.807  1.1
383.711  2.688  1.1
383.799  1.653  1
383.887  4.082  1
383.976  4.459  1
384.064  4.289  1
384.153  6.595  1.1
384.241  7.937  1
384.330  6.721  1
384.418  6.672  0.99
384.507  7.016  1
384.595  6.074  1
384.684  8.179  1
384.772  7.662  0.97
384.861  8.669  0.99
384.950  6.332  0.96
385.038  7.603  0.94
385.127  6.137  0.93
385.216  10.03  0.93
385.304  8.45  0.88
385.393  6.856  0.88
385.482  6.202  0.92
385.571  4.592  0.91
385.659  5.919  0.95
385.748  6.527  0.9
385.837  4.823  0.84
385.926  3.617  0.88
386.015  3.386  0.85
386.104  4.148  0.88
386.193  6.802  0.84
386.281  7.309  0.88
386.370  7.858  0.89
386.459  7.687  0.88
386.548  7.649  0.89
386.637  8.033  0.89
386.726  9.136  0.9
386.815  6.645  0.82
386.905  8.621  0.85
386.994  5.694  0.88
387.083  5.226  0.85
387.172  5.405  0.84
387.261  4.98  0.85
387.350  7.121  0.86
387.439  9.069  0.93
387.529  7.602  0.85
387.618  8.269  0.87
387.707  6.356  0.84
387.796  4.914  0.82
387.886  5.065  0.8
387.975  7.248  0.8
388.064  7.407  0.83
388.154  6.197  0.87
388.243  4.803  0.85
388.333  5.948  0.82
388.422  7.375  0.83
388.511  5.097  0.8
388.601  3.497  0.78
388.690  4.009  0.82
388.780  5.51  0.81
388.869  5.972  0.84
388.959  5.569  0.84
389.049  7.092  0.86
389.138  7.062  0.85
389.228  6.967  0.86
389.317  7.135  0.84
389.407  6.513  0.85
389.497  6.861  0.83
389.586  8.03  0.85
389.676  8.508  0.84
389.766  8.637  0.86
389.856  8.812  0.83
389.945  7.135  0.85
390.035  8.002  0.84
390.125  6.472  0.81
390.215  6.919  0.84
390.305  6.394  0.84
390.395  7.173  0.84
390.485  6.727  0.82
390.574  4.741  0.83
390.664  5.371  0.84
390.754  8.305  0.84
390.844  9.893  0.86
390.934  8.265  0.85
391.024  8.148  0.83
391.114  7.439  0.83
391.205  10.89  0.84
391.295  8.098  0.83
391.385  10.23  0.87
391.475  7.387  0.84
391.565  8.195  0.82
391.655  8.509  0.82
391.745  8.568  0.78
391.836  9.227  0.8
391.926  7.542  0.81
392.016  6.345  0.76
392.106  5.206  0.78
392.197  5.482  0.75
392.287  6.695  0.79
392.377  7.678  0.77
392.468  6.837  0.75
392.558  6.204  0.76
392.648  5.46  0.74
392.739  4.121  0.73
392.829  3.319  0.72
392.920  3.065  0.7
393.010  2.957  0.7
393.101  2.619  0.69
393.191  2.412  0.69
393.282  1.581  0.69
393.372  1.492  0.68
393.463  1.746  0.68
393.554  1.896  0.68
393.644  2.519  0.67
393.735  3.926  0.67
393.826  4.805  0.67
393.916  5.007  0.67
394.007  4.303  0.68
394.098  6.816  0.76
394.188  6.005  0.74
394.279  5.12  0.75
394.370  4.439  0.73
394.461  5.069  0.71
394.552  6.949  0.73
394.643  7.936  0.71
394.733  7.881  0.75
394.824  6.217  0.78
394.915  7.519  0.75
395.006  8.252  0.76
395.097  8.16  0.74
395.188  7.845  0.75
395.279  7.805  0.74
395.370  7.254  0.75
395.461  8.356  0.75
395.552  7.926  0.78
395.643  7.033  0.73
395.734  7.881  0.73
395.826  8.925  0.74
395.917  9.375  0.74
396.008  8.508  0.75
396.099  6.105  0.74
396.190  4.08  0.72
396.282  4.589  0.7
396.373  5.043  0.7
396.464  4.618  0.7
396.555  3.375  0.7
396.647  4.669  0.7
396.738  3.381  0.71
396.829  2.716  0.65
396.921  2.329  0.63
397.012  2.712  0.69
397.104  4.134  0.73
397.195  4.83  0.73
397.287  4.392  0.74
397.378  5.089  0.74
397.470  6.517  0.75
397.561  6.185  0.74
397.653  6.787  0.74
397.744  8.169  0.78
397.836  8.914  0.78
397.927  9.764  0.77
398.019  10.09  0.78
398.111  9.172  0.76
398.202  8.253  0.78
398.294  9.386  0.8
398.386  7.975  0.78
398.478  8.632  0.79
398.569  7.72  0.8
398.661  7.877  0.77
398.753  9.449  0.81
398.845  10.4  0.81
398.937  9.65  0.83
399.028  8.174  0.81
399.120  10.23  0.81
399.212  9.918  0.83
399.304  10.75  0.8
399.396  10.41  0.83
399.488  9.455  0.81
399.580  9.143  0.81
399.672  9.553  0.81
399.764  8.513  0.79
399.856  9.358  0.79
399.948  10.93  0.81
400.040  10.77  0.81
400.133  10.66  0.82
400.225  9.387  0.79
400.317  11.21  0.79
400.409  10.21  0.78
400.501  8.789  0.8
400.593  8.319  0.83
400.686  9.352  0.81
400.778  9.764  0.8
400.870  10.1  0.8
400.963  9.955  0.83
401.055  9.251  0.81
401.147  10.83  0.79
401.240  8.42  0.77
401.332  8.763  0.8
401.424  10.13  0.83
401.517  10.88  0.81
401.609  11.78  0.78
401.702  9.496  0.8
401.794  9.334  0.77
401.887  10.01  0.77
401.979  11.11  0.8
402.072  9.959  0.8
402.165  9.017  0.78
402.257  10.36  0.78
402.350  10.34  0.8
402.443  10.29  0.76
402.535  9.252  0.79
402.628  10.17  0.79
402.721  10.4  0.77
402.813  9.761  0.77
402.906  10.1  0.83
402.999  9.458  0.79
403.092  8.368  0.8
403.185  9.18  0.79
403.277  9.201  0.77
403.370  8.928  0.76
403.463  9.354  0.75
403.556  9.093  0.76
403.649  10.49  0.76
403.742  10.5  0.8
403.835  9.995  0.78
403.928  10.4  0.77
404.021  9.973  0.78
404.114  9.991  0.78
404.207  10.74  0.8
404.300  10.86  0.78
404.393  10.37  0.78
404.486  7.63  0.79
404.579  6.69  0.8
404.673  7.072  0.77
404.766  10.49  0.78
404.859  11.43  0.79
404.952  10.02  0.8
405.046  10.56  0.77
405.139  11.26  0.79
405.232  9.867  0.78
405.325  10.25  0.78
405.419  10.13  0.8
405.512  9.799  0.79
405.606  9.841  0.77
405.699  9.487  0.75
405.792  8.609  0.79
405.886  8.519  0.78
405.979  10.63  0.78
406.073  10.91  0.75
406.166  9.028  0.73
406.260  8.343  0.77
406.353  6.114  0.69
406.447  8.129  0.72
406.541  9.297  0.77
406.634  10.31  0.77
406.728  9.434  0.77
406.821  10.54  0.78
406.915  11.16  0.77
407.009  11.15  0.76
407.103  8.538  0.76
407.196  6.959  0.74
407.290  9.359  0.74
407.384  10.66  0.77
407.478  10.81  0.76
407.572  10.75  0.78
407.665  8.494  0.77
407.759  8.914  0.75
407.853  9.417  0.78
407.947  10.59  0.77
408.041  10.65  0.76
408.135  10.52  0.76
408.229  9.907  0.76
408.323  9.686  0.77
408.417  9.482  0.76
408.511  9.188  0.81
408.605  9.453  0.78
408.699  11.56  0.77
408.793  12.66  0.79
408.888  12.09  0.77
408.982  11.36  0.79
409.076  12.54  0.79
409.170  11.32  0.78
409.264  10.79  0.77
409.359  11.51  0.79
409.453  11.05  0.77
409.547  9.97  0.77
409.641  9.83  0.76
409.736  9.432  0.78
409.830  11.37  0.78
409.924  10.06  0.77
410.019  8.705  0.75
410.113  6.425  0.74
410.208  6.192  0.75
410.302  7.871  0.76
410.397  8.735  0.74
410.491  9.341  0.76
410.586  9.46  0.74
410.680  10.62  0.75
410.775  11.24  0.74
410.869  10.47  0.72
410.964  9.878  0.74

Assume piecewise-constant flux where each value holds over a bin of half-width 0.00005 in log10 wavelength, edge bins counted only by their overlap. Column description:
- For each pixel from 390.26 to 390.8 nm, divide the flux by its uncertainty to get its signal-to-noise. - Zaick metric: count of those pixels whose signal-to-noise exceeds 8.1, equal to 3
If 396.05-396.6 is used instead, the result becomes 1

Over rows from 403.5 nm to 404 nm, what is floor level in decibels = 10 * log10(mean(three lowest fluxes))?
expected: 9.9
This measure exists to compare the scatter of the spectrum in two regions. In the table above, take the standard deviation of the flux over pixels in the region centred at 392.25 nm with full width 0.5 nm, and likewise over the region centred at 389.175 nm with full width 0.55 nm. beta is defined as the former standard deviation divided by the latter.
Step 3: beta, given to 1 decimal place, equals 1.5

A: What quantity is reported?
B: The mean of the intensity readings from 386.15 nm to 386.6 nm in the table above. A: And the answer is 7.5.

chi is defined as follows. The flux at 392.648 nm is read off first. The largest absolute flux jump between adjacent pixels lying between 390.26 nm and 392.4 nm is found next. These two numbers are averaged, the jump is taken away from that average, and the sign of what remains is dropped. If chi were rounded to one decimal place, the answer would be 1.0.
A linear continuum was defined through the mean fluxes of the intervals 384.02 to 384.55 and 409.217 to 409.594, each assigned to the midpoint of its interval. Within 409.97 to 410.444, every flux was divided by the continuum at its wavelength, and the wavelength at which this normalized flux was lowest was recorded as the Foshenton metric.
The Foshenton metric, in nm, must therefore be 410.208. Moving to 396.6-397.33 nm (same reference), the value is 396.921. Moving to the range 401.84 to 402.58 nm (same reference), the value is 402.165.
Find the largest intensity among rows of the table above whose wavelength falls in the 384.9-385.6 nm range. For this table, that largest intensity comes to 10.03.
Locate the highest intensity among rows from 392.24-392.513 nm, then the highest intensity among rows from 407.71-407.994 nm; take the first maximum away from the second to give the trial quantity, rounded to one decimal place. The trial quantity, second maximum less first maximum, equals 2.9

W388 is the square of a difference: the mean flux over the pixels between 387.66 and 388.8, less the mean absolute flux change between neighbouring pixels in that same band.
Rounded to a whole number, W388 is 19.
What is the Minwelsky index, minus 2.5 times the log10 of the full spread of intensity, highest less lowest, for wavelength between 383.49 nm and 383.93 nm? -1.7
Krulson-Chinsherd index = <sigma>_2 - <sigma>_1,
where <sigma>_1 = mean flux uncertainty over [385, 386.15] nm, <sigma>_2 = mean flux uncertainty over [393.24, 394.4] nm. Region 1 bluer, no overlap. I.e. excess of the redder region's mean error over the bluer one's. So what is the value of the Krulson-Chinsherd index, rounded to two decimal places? -0.20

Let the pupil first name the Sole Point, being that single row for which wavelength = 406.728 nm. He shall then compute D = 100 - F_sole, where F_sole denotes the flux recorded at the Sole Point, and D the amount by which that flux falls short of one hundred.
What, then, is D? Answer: 90.6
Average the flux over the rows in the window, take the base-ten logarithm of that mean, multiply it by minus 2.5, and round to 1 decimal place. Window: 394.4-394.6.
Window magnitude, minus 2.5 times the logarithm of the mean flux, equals -1.9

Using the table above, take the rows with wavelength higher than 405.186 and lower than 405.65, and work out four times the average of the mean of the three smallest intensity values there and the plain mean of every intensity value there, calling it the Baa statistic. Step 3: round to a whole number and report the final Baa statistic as 40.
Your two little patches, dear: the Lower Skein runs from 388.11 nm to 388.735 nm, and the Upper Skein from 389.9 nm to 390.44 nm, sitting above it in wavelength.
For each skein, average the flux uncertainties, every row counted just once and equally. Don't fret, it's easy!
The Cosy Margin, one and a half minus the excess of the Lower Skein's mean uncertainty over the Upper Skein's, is 1.51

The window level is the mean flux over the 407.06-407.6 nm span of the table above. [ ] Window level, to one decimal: 9.5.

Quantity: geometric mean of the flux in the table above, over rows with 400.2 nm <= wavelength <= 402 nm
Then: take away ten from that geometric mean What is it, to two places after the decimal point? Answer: -0.19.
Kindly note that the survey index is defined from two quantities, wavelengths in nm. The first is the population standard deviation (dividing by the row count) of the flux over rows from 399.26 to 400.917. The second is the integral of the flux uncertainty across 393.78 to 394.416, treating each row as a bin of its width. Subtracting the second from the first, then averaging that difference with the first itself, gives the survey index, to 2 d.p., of 0.61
